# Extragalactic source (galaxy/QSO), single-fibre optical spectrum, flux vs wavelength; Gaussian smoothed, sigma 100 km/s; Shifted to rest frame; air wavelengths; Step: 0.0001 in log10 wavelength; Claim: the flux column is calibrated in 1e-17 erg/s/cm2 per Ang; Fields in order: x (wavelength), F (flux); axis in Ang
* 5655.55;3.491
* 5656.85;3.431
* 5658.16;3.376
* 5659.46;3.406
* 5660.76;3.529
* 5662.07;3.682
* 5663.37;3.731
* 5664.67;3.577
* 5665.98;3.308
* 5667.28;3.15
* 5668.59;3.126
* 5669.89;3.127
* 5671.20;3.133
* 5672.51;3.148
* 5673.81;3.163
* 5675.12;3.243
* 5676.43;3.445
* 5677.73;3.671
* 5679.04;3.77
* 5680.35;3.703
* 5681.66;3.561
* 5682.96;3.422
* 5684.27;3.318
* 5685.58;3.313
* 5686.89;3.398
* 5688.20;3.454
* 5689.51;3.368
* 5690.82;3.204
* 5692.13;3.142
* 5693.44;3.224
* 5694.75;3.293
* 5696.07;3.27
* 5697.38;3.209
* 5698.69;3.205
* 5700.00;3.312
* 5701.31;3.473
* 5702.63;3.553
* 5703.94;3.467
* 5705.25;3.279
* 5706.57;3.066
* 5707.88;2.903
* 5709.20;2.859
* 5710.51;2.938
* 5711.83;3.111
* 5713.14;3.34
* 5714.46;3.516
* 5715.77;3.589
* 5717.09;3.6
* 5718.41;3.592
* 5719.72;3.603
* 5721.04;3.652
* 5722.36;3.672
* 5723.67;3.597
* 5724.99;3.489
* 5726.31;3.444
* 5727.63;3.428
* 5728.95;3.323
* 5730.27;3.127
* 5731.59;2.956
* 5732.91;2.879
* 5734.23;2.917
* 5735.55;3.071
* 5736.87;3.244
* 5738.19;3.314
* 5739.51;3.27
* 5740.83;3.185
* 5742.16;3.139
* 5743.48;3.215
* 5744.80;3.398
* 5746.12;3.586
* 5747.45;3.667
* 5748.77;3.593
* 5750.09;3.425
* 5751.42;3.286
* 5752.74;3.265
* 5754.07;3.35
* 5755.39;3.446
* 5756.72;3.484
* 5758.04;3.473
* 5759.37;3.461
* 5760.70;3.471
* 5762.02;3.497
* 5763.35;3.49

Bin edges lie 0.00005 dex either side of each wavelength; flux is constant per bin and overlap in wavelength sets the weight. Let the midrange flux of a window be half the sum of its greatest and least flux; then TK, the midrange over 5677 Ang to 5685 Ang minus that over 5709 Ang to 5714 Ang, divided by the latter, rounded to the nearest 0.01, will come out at 0.14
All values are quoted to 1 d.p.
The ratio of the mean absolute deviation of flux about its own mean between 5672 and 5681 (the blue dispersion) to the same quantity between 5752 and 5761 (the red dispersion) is 3.5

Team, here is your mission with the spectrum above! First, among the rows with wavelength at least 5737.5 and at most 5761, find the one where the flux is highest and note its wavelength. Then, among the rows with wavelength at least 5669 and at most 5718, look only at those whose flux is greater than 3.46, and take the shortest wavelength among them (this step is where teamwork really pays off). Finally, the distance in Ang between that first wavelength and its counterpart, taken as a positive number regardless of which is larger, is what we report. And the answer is 69.7 Ang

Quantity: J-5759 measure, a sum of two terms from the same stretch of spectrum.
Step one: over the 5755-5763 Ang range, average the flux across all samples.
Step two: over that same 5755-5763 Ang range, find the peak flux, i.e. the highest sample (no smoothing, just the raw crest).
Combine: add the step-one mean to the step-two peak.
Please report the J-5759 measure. 6.97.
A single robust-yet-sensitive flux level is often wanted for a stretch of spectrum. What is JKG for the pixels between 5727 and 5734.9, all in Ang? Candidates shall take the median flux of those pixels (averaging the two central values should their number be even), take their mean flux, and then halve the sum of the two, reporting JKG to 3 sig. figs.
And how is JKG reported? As 3.07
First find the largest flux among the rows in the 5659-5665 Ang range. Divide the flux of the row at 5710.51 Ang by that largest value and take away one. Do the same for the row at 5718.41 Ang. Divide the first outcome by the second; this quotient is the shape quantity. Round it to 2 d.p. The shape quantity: 5.71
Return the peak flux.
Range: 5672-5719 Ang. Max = 3.77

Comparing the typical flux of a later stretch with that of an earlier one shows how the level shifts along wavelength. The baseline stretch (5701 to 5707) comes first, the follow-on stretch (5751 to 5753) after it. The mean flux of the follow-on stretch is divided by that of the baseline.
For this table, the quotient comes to 0.97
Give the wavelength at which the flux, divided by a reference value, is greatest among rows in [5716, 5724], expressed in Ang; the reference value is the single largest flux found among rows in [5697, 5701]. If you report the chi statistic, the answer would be 5722.36 Ang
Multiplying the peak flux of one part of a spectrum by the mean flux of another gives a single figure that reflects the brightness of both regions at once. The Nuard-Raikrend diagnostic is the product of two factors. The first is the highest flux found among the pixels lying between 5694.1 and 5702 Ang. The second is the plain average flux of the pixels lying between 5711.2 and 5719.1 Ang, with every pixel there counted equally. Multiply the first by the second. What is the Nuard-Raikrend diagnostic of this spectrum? 12.0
